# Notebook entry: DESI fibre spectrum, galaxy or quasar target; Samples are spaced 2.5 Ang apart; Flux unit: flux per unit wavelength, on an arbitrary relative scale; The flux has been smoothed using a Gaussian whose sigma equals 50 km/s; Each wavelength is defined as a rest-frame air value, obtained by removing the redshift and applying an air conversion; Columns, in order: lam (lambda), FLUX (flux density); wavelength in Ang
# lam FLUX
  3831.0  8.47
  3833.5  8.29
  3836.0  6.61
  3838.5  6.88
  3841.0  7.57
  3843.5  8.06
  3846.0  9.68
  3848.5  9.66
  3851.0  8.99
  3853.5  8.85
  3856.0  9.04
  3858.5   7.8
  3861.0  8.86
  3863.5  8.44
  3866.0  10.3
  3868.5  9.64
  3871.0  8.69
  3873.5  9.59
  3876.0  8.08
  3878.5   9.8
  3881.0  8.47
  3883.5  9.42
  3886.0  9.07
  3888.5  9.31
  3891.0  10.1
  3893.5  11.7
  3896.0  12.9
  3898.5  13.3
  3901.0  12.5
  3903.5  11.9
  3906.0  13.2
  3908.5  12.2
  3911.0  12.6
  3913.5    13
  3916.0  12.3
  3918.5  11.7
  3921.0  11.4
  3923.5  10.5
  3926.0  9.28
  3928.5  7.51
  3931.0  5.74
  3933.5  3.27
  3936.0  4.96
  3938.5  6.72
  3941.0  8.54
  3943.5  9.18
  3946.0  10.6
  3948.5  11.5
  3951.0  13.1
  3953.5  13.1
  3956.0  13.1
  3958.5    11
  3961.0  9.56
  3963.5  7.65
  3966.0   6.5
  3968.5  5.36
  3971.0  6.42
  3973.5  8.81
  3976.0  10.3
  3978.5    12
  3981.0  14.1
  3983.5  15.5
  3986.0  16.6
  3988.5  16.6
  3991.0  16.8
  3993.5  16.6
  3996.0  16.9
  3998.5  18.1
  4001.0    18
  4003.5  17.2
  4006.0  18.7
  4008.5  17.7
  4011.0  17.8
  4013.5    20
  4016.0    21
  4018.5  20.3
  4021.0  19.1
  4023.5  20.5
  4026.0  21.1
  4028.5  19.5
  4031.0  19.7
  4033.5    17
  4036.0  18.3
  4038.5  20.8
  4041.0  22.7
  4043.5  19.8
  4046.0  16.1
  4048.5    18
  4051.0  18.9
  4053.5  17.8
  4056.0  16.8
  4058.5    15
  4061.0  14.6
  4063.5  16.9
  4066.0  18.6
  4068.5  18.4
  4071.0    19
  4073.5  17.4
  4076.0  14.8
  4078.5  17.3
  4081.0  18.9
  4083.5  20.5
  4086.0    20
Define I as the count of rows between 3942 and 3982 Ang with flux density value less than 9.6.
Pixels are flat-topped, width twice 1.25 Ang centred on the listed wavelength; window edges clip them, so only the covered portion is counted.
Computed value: 7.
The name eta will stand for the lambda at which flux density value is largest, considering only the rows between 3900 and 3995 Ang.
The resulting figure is 3991.0 Ang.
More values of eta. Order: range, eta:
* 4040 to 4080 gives 4041.0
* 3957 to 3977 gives 3958.5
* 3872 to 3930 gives 3898.5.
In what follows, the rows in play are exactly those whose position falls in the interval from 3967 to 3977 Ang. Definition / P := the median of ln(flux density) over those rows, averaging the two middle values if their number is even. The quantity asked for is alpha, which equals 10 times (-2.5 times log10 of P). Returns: -7.6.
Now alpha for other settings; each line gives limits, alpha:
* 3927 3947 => -7.3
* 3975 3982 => -9.9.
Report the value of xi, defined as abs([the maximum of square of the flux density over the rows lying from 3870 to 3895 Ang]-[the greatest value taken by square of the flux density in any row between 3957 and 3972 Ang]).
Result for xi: 16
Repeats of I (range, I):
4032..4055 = 0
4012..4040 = 0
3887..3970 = 13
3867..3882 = 4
